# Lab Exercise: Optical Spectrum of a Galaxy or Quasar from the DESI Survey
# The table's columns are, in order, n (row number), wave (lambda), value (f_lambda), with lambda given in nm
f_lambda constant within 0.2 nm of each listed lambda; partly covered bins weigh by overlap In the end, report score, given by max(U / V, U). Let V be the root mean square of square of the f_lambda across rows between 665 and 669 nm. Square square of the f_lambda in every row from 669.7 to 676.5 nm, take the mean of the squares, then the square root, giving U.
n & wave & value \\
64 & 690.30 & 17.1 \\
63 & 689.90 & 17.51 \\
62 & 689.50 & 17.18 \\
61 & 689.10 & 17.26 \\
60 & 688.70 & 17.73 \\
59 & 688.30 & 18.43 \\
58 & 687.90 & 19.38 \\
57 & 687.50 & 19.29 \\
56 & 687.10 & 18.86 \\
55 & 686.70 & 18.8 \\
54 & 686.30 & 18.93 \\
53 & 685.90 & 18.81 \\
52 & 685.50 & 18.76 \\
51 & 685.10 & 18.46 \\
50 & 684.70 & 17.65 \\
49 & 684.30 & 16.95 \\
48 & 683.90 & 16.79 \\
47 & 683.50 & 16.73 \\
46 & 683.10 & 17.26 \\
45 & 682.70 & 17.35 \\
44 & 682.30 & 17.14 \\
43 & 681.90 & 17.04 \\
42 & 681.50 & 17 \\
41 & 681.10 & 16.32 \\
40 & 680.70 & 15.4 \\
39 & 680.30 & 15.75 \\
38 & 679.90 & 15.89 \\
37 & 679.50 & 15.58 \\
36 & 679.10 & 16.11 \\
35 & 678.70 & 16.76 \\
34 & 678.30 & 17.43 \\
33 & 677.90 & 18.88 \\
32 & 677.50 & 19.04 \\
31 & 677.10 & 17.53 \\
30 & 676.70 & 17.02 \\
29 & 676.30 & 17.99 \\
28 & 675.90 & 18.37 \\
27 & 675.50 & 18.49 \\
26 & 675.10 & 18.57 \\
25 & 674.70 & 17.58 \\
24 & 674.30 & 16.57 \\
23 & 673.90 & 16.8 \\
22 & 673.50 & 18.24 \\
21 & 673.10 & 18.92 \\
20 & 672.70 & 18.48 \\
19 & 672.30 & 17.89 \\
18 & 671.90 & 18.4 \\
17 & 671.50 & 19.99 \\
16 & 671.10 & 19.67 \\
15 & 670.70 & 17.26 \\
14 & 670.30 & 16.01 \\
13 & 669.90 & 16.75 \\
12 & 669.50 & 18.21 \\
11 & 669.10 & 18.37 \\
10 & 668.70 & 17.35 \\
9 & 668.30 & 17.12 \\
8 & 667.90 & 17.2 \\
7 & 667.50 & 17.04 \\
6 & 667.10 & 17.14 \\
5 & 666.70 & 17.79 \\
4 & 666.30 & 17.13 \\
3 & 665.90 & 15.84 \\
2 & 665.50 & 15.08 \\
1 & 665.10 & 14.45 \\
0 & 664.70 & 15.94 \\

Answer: 327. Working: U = 327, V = 279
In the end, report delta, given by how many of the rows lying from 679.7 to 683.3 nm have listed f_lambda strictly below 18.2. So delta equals 9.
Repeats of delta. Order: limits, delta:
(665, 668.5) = 9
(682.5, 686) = 6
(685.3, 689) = 1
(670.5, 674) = 3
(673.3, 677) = 5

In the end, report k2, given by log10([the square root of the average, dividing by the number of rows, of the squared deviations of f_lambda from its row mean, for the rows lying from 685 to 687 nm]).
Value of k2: -0.81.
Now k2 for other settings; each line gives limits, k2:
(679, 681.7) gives -0.30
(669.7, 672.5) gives 0.13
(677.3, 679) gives -0.02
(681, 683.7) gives -0.49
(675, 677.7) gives -0.20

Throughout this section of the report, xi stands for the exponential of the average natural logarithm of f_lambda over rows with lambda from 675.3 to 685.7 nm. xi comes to 17.2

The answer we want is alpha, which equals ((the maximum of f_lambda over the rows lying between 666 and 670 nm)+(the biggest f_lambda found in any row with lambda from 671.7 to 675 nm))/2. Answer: 18.6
